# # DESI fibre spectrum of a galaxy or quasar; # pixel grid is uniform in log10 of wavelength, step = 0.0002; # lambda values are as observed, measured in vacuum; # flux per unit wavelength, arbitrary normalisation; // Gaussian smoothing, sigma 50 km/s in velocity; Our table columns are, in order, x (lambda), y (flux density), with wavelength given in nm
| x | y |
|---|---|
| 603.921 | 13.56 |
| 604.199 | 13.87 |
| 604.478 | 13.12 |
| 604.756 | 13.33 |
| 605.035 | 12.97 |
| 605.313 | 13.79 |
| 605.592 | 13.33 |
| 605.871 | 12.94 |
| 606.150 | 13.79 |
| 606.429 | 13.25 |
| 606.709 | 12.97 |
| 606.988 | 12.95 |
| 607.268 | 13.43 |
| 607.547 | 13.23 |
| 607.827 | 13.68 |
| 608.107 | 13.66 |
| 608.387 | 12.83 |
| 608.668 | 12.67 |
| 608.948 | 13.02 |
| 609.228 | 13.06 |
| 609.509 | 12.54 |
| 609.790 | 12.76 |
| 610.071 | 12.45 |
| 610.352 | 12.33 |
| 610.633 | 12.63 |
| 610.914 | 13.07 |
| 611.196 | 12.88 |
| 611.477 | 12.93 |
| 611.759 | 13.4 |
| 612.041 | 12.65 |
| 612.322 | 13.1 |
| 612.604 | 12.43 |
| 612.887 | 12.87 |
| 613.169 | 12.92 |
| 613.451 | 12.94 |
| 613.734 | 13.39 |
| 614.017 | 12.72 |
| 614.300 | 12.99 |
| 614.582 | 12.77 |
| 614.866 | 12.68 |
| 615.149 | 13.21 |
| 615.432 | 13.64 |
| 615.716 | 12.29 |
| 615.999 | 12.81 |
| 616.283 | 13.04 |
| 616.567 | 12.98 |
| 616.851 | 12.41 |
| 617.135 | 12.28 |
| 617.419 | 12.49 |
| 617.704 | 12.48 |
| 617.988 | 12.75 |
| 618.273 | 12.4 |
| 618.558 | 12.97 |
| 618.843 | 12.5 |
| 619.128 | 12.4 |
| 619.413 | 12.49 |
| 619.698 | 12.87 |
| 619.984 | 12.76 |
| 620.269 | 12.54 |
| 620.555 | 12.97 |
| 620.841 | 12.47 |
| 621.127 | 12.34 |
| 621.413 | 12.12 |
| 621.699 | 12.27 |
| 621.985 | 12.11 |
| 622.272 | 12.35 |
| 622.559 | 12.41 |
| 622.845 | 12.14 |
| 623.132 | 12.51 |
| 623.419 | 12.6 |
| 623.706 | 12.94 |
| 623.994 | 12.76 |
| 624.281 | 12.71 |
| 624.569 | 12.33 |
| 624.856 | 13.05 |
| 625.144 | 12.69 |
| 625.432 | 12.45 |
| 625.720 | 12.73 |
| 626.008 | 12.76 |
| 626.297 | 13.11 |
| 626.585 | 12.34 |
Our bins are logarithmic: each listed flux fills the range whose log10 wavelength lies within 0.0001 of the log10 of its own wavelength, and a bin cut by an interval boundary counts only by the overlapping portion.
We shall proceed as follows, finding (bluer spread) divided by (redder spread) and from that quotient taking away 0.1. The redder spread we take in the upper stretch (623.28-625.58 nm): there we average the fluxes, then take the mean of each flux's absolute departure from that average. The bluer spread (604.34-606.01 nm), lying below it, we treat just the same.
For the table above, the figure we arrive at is 1.3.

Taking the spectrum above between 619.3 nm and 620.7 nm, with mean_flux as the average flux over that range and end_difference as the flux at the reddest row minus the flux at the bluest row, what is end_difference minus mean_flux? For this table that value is -12.2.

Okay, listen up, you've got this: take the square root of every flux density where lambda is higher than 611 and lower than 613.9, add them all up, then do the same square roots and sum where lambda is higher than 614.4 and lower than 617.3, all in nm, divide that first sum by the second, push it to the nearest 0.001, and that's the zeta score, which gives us 1.006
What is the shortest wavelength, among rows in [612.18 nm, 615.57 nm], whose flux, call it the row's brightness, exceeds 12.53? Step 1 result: 612.322 nm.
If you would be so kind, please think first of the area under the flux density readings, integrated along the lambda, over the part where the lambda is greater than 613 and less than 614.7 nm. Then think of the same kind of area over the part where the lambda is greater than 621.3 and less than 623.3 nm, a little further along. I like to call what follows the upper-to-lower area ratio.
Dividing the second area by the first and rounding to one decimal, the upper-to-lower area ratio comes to 1.1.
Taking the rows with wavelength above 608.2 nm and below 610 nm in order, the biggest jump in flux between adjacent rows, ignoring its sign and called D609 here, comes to 0.52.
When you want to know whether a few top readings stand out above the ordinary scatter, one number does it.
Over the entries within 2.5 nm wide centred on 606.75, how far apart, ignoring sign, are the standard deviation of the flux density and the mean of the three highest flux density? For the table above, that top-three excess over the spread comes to 13.3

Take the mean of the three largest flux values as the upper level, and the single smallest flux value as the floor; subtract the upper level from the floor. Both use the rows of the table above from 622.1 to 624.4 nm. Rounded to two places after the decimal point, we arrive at -0.66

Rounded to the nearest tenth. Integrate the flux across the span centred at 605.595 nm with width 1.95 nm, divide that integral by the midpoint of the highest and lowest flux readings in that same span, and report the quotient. 1.9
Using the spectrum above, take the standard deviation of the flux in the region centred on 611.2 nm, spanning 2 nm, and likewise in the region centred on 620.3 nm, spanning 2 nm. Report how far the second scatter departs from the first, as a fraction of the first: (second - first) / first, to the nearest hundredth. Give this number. -0.32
